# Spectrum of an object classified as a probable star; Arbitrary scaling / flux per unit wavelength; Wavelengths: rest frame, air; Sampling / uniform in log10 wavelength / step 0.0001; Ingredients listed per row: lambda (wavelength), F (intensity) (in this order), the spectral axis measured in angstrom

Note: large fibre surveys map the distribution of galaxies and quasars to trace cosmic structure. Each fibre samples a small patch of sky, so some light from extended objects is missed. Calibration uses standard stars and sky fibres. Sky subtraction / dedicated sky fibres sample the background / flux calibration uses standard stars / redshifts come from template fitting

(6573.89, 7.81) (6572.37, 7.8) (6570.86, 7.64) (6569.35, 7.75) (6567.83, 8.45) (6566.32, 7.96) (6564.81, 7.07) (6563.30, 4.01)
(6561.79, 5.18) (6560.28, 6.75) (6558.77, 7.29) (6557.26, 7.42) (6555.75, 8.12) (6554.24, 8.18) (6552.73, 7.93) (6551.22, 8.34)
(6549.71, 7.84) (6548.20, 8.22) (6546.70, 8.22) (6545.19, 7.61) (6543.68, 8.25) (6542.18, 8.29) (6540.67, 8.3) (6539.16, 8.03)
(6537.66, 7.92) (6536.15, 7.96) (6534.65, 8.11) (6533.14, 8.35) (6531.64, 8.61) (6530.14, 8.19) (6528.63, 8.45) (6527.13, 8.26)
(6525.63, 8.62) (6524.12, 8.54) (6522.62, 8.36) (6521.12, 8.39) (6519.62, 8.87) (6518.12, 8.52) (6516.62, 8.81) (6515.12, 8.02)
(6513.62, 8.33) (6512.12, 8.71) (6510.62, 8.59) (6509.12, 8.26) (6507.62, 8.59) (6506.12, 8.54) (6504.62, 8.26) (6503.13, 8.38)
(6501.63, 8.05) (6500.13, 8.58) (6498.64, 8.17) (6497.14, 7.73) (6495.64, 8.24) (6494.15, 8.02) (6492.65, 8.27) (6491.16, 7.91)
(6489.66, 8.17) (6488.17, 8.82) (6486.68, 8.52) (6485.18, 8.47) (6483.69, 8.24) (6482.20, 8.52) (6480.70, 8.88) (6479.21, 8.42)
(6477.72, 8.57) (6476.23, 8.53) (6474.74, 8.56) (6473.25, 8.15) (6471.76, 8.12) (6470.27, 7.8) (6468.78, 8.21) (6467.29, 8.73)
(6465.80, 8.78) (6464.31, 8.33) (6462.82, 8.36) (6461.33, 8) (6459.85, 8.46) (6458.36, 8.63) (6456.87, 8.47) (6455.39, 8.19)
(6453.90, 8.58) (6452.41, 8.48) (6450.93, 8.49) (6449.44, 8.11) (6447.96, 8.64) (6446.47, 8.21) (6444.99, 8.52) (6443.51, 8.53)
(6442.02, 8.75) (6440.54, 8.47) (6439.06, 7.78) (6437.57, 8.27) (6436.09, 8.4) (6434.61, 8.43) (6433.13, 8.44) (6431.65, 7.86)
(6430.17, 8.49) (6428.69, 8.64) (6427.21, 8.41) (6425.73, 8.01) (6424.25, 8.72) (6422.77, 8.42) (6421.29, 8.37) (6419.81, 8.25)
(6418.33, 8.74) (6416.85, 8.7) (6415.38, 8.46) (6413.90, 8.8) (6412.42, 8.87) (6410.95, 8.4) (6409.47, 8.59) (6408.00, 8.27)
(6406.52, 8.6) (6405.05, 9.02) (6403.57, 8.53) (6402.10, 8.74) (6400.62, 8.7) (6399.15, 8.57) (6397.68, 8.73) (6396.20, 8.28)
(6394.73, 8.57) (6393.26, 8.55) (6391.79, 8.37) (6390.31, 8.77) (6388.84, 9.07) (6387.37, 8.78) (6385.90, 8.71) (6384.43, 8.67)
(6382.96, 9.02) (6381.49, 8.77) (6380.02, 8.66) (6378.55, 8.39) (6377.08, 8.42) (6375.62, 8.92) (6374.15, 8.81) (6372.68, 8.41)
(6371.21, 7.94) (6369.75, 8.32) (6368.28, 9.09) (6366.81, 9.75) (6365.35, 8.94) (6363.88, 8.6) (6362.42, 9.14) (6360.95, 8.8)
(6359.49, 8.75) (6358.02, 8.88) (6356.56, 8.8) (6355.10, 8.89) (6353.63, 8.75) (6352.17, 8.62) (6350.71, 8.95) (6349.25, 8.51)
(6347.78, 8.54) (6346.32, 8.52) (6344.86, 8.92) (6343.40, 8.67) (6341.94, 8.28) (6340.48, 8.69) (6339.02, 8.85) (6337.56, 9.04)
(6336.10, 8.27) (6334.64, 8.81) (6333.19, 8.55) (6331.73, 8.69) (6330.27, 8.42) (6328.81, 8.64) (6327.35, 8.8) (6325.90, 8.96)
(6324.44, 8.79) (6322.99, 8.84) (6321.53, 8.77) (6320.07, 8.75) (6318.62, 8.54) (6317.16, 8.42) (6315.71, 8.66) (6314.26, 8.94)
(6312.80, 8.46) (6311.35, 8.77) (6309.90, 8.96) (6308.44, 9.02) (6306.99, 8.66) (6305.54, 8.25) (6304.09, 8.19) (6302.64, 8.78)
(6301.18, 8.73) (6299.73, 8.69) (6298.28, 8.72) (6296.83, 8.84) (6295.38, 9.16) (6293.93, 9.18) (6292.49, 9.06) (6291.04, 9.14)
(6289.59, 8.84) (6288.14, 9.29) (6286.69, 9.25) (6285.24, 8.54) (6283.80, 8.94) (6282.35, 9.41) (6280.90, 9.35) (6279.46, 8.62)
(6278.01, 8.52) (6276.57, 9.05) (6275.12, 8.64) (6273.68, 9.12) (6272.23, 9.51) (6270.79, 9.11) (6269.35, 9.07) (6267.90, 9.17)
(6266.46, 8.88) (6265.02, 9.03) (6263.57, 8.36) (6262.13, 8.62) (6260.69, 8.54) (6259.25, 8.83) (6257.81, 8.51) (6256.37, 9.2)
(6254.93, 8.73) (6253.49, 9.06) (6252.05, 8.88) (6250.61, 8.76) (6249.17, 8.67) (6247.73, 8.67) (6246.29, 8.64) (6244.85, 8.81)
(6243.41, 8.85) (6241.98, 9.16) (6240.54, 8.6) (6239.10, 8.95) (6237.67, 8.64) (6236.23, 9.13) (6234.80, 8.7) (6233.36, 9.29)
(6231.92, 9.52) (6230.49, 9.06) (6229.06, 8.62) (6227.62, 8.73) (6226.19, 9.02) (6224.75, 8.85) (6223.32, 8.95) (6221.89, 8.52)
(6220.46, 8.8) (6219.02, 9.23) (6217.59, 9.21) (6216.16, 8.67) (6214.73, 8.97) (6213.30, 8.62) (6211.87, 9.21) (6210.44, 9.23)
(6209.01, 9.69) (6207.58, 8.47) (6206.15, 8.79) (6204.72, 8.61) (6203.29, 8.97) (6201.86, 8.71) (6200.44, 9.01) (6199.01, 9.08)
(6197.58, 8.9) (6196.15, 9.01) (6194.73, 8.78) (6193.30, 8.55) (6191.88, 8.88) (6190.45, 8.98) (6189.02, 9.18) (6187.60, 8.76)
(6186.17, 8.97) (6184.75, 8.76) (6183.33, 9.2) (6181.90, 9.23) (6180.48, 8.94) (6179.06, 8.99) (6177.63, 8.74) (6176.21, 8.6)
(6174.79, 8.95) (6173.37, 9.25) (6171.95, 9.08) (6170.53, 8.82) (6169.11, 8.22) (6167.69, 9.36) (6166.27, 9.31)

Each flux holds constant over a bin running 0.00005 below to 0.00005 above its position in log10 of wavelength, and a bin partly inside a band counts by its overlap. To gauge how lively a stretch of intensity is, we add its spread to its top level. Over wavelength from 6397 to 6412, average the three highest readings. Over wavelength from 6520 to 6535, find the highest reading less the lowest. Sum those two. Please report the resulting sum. 9.34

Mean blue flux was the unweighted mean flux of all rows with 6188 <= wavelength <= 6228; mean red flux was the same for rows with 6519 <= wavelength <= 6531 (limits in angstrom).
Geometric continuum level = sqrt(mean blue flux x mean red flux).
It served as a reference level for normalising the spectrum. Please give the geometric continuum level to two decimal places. 8.68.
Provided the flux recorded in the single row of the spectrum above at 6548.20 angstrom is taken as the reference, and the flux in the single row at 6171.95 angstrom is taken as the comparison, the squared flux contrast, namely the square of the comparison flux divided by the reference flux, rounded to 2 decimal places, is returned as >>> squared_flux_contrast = 1.22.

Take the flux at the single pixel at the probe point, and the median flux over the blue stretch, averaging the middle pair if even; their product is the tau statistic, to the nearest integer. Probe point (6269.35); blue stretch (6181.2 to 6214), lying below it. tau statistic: 81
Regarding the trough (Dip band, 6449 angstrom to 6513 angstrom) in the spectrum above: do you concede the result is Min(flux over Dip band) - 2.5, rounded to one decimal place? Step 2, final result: 5.2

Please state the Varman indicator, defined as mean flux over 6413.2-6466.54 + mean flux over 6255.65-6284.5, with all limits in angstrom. 17.3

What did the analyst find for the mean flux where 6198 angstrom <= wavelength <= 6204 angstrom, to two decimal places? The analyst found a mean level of 8.94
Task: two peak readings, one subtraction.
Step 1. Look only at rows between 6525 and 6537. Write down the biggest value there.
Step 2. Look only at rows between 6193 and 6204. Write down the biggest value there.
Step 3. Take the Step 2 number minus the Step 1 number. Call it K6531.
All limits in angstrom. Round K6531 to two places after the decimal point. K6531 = 0.46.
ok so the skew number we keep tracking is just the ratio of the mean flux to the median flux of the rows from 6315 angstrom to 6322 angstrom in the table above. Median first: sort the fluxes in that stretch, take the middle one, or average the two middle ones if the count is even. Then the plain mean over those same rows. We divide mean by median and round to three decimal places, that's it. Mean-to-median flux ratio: 0.996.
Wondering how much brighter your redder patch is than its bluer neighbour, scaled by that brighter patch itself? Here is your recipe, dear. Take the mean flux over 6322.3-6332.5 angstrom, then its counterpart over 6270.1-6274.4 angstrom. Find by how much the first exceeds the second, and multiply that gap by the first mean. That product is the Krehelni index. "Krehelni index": -4.5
